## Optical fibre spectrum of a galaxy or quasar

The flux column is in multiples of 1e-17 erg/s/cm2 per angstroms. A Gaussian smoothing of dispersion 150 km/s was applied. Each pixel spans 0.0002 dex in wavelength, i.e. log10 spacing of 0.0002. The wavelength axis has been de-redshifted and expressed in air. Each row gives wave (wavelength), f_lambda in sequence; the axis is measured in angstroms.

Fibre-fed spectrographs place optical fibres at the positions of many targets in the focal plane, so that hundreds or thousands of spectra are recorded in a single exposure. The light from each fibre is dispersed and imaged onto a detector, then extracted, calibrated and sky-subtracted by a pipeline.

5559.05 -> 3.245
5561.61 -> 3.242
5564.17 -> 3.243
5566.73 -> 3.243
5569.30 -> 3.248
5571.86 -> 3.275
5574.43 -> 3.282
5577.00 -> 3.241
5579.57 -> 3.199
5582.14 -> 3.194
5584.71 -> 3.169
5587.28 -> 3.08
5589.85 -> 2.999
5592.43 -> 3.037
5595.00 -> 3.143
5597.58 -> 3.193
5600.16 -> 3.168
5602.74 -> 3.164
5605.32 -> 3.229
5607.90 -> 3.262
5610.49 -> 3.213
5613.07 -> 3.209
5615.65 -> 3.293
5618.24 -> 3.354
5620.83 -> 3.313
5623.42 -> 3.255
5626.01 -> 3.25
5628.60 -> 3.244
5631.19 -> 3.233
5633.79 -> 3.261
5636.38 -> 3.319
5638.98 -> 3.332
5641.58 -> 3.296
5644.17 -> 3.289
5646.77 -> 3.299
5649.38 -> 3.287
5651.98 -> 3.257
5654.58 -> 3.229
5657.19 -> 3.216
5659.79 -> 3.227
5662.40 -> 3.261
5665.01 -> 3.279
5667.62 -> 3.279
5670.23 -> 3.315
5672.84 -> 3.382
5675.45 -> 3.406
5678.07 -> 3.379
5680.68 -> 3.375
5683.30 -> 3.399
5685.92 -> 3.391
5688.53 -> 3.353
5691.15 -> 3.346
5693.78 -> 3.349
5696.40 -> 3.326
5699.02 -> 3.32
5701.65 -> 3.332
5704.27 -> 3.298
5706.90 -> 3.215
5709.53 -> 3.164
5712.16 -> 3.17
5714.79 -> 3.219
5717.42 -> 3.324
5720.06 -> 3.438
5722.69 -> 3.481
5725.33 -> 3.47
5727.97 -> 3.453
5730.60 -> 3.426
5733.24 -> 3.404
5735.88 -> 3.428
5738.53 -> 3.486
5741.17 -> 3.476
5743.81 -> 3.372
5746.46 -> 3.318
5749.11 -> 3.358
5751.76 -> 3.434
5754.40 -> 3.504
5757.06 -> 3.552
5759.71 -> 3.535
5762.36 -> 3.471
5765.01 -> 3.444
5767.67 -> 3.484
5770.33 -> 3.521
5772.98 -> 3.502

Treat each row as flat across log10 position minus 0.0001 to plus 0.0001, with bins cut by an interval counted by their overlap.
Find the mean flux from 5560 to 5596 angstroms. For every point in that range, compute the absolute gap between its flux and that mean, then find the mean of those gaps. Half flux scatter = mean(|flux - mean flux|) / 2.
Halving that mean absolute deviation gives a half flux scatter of 0.036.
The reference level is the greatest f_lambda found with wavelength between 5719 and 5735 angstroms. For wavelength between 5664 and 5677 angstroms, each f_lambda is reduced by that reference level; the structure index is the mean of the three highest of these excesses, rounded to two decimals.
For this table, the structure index -0.11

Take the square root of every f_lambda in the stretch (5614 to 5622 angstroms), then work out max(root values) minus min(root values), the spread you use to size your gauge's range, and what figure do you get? 0.017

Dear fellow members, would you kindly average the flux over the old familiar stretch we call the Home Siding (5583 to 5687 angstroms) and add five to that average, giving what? 8.26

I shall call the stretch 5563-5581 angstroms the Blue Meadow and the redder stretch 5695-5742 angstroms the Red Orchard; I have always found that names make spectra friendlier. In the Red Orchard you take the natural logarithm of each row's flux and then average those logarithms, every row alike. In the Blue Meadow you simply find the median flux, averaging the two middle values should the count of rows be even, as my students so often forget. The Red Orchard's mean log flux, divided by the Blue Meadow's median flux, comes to 0.373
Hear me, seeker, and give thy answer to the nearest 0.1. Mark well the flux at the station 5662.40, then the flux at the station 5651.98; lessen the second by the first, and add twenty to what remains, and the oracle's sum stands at 20.0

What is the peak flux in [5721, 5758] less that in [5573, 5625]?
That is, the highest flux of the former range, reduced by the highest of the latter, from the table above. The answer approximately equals 0.20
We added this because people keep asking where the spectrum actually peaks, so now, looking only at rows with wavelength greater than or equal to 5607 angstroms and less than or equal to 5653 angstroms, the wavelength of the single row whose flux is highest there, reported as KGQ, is 5618.24 angstroms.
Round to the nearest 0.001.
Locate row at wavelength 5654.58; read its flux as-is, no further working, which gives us 3.229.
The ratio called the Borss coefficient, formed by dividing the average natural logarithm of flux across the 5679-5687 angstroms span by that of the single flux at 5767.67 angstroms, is 0.98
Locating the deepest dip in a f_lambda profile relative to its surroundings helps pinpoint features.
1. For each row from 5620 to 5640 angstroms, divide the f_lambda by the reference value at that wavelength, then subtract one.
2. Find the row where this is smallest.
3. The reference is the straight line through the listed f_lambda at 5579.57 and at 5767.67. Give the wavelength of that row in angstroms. 5631.19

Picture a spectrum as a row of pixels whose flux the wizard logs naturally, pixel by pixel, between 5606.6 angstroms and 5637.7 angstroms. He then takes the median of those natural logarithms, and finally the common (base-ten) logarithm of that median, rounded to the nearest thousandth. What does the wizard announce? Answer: 0.072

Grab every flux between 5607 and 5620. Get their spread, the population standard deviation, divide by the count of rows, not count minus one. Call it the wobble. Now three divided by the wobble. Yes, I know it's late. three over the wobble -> 56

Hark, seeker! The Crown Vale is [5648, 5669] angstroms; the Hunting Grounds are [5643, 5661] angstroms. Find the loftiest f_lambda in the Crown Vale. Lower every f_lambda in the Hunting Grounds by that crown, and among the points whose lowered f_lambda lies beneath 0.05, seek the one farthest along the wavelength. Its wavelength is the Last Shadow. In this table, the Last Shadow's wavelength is 5659.79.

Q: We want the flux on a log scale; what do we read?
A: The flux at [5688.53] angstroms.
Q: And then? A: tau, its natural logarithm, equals 1.21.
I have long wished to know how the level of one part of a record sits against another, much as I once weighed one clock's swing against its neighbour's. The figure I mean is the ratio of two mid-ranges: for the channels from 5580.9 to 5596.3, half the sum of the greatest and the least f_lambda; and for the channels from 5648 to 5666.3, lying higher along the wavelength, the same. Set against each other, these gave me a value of 0.952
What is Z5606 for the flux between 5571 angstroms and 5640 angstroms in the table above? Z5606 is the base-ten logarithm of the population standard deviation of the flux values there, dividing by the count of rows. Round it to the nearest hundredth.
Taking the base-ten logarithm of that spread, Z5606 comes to -1.08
